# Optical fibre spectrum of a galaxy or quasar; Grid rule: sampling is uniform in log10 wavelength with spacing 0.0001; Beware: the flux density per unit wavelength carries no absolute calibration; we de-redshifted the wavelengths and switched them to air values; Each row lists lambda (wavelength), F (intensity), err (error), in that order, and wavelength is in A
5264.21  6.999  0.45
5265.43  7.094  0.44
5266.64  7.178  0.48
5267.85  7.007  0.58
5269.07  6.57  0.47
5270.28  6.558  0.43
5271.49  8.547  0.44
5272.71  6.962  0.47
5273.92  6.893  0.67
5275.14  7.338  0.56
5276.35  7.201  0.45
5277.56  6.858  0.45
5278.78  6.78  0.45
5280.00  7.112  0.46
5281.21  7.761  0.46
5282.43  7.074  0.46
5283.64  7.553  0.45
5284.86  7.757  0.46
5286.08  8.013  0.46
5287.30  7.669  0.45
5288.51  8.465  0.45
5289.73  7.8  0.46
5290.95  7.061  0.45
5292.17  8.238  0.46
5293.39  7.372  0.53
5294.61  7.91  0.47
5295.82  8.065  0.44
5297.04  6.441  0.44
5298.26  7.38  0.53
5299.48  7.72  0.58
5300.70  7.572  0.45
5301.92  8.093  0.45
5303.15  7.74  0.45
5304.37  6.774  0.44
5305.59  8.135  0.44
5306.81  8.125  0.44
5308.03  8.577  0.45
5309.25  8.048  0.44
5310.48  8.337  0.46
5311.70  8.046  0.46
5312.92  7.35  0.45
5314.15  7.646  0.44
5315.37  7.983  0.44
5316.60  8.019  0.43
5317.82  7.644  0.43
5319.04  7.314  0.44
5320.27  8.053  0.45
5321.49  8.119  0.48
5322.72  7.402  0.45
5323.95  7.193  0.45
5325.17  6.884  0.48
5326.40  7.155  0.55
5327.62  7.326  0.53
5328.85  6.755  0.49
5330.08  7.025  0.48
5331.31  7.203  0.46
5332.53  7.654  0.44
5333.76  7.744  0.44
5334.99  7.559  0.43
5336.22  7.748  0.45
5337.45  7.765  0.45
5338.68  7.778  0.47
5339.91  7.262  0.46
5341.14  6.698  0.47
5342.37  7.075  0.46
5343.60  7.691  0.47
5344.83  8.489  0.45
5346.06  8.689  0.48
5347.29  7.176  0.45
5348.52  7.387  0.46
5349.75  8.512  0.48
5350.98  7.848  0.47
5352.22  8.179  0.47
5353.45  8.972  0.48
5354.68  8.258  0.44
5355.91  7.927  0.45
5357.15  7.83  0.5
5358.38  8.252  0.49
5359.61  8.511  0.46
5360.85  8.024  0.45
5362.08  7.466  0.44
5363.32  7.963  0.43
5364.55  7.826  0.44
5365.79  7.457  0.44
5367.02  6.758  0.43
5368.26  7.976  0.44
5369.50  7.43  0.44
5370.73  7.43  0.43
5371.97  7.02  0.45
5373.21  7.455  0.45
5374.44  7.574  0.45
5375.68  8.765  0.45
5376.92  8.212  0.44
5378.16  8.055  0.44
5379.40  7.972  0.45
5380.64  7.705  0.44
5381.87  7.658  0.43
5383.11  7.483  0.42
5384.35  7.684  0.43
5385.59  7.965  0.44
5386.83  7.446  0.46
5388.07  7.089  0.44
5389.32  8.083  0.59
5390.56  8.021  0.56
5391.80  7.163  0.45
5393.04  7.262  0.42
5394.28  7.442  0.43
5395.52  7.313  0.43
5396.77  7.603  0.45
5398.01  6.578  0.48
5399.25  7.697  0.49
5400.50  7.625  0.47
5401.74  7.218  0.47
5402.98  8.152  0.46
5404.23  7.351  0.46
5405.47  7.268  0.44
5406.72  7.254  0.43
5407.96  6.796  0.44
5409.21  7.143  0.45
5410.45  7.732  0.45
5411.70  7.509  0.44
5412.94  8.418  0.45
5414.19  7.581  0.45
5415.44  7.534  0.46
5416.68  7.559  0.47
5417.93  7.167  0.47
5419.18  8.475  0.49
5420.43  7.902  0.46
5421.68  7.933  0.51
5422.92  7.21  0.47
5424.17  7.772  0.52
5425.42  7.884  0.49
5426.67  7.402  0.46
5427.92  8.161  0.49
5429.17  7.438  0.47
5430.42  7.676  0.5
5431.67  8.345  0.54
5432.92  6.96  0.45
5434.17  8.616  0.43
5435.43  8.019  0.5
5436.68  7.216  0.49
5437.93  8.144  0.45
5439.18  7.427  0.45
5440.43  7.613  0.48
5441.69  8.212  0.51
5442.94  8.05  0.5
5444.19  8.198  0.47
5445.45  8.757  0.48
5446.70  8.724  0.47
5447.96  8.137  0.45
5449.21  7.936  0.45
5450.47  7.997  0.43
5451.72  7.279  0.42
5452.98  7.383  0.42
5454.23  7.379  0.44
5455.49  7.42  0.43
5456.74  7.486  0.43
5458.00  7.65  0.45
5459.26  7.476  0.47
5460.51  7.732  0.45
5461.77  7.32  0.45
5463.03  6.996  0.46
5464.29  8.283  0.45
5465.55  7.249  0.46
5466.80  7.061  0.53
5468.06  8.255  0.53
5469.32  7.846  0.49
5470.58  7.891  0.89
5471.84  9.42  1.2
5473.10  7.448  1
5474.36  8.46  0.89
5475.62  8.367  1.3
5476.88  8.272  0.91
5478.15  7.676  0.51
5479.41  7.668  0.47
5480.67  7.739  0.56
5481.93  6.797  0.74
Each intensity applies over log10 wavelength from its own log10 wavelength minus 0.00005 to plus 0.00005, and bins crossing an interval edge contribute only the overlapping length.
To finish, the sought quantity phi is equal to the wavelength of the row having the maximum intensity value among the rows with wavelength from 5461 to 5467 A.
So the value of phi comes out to 5464.29 A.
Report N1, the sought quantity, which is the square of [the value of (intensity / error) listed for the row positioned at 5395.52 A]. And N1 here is 289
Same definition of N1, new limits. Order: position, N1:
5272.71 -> 219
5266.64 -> 224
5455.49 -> 298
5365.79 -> 287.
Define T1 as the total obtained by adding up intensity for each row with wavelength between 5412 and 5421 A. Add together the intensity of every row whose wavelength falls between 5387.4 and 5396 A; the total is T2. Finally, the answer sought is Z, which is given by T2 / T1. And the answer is 0.96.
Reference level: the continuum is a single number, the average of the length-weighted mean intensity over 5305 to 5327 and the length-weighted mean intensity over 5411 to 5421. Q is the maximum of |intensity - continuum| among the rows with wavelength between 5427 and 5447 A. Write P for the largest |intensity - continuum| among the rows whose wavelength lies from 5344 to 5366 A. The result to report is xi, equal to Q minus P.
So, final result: -0.2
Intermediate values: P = 1.2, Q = 1.0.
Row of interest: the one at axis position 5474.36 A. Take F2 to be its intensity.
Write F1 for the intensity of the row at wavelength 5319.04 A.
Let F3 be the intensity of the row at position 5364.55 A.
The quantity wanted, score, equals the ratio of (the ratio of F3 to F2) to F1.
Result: 0.126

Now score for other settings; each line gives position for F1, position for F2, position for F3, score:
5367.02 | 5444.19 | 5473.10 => 0.134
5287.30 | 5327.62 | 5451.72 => 0.130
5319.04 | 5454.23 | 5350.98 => 0.145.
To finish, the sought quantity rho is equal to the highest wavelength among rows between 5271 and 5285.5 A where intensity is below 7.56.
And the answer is 5283.64 A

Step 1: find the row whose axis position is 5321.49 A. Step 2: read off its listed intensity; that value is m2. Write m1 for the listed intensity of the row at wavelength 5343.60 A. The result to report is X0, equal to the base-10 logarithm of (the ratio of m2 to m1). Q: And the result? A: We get 0.02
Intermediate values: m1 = 7.691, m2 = 8.119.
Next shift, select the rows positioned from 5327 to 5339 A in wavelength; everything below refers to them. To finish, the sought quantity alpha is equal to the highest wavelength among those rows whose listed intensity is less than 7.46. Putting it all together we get 5331.31 A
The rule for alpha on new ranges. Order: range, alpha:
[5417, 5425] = 5422.92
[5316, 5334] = 5331.31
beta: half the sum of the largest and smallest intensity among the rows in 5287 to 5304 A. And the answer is 7.45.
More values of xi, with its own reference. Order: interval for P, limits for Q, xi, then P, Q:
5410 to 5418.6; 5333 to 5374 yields 0.6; 0.6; 1.2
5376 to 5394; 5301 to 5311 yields 0.3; 0.7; 1.0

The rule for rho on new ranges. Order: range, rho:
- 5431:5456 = 5455.49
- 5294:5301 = 5298.26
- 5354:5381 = 5373.21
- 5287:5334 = 5331.31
